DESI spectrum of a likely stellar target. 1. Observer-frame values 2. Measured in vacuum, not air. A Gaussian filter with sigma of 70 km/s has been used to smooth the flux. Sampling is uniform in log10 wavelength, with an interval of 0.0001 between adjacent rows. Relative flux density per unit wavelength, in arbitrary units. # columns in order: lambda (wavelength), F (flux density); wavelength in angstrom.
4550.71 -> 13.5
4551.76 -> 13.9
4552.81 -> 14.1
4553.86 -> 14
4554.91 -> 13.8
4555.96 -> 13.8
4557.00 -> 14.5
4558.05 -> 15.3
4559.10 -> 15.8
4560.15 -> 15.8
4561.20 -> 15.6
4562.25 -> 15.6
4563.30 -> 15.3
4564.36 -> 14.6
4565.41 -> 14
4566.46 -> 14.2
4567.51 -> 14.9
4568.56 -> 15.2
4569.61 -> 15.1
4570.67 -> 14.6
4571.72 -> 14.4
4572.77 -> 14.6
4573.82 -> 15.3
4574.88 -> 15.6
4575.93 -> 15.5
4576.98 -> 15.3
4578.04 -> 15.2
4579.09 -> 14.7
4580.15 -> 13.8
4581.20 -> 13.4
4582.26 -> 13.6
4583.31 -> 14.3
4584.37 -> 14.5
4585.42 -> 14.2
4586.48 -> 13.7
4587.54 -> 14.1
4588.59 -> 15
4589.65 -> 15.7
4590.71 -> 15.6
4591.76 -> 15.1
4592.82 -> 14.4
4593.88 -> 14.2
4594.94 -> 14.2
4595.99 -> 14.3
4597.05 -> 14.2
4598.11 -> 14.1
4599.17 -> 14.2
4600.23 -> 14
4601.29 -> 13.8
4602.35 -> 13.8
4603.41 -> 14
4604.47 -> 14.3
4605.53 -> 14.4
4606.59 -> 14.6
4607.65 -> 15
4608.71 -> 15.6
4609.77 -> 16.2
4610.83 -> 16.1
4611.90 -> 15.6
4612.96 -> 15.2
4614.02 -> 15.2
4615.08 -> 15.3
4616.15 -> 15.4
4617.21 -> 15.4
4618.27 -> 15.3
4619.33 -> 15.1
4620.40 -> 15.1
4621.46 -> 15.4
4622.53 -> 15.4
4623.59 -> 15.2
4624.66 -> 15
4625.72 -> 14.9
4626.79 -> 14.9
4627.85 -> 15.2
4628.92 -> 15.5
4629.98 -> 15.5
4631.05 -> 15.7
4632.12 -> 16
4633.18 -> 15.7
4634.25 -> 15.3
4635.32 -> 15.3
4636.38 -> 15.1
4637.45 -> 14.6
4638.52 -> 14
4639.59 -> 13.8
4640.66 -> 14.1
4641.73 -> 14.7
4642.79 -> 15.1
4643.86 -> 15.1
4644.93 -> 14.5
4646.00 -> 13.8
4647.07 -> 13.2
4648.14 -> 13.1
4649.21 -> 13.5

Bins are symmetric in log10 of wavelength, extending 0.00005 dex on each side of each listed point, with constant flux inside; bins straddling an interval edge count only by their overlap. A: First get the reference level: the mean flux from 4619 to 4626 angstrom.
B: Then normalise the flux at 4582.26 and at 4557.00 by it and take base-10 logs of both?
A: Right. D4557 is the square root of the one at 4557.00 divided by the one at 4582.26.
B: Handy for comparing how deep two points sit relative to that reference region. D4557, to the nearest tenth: 0.6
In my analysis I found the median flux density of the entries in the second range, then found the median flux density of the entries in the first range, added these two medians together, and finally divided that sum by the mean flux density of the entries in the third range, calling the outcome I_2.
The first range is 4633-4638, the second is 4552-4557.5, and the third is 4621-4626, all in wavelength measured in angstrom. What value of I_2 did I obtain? 1.93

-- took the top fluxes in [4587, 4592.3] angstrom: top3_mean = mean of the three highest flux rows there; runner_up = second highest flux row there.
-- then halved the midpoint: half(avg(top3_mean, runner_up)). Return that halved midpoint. 7.77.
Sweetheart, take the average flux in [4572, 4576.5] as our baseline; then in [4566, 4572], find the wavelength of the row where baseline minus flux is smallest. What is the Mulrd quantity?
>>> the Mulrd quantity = 4568.56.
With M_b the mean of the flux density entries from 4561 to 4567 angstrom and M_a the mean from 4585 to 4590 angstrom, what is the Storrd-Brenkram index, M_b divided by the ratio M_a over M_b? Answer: 15.2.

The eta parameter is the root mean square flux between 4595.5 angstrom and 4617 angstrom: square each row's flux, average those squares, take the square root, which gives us 14.8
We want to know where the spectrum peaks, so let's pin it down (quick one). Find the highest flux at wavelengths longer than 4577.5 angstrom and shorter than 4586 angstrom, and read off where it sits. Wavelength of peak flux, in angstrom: 4578.04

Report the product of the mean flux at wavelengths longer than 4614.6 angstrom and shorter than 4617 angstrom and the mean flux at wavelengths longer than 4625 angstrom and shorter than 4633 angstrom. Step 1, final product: 236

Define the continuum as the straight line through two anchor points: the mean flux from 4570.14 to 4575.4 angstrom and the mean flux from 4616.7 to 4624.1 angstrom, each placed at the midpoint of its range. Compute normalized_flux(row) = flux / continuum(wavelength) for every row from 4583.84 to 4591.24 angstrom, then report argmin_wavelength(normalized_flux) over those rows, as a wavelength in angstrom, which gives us 4586.48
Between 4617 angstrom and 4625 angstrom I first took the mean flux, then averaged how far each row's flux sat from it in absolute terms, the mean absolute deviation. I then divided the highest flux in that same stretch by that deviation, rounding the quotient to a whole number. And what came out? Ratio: 112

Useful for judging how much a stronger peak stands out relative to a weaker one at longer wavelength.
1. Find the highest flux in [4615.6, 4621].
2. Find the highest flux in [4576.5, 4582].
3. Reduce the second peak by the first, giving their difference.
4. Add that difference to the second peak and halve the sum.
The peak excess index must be 7.60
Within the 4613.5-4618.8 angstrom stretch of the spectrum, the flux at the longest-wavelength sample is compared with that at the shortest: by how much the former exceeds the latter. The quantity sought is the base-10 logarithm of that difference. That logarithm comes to -1.00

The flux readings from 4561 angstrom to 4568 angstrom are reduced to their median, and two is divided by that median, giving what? 0.134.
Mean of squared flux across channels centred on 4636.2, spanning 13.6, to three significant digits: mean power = 225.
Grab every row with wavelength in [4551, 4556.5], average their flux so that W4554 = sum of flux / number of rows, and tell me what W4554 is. 13.9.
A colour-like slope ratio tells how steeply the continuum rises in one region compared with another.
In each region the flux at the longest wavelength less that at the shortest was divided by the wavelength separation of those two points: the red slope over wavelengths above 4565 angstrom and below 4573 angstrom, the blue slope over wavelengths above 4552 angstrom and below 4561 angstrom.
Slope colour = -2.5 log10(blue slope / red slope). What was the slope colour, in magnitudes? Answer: -1.1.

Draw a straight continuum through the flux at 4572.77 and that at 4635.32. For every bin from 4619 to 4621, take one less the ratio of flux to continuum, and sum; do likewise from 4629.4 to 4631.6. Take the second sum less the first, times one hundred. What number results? -5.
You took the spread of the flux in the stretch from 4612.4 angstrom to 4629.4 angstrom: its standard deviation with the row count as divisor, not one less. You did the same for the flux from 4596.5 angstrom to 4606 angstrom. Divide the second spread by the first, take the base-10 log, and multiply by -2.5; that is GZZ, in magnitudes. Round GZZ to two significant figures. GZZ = -0.11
